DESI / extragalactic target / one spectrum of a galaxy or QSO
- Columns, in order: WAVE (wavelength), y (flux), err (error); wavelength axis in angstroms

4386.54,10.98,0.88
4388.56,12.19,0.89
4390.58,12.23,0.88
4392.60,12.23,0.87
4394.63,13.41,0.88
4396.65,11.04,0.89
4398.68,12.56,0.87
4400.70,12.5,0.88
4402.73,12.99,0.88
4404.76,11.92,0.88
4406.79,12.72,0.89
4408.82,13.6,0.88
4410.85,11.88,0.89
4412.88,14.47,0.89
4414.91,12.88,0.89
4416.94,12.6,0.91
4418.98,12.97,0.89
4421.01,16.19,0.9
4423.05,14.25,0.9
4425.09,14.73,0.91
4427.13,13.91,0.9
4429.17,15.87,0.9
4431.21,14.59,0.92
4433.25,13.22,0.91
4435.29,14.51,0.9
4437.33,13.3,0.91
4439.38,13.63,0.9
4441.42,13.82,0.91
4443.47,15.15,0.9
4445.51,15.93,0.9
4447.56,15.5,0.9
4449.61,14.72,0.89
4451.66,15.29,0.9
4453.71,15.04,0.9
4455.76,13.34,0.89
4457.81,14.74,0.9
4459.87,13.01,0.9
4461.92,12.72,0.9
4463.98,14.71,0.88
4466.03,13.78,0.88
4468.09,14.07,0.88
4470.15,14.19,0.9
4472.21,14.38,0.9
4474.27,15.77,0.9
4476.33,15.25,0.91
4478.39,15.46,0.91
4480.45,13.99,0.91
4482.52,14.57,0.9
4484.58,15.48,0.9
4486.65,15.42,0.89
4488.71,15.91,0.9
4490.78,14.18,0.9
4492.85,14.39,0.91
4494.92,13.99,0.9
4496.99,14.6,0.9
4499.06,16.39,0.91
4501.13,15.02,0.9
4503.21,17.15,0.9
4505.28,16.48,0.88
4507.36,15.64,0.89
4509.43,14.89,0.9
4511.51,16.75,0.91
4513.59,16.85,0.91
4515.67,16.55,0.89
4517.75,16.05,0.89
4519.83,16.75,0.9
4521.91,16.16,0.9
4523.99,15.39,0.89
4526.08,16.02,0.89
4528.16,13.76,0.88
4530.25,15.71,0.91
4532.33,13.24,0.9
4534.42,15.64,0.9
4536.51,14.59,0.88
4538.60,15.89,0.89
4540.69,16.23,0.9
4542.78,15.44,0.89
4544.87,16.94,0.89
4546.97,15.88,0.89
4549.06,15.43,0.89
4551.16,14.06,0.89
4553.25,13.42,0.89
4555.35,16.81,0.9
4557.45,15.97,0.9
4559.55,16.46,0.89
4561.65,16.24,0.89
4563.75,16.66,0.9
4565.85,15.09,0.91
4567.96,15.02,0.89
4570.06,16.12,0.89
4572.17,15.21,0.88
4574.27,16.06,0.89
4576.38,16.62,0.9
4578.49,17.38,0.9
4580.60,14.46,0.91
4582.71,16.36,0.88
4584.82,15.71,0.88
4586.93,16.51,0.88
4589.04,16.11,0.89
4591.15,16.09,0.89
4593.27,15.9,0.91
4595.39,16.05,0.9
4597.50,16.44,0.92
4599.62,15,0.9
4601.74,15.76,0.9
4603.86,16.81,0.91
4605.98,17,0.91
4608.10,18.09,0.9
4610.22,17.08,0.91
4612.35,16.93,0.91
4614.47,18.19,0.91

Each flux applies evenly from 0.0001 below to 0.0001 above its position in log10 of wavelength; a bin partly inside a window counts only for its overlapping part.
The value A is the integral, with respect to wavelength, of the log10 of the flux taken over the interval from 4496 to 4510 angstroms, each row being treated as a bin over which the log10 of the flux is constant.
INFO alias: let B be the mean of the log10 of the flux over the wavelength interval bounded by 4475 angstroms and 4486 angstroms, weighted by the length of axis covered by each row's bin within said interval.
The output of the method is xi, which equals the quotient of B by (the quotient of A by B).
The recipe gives 0.082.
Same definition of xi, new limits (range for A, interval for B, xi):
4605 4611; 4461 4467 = 0.174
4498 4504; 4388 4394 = 0.164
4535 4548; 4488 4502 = 0.088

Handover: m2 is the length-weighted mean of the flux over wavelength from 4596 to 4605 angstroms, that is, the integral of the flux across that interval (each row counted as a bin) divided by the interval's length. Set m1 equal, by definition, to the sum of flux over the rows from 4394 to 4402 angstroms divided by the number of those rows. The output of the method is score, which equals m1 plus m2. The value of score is 28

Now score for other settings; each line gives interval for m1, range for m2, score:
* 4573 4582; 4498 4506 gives 32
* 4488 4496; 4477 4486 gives 30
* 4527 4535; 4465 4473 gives 29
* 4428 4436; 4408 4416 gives 28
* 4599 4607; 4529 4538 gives 31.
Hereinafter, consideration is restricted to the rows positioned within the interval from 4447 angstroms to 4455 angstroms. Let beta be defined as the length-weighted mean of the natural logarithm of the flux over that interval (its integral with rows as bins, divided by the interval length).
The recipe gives 2.71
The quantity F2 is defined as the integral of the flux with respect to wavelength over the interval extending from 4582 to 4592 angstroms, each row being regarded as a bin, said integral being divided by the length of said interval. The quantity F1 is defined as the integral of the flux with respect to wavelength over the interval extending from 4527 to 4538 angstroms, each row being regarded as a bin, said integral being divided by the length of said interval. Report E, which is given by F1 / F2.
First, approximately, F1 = 14.7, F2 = 16.17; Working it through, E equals 0.91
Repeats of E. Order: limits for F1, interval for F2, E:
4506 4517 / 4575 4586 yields 1.00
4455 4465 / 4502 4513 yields 0.85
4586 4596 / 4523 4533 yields 1.08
